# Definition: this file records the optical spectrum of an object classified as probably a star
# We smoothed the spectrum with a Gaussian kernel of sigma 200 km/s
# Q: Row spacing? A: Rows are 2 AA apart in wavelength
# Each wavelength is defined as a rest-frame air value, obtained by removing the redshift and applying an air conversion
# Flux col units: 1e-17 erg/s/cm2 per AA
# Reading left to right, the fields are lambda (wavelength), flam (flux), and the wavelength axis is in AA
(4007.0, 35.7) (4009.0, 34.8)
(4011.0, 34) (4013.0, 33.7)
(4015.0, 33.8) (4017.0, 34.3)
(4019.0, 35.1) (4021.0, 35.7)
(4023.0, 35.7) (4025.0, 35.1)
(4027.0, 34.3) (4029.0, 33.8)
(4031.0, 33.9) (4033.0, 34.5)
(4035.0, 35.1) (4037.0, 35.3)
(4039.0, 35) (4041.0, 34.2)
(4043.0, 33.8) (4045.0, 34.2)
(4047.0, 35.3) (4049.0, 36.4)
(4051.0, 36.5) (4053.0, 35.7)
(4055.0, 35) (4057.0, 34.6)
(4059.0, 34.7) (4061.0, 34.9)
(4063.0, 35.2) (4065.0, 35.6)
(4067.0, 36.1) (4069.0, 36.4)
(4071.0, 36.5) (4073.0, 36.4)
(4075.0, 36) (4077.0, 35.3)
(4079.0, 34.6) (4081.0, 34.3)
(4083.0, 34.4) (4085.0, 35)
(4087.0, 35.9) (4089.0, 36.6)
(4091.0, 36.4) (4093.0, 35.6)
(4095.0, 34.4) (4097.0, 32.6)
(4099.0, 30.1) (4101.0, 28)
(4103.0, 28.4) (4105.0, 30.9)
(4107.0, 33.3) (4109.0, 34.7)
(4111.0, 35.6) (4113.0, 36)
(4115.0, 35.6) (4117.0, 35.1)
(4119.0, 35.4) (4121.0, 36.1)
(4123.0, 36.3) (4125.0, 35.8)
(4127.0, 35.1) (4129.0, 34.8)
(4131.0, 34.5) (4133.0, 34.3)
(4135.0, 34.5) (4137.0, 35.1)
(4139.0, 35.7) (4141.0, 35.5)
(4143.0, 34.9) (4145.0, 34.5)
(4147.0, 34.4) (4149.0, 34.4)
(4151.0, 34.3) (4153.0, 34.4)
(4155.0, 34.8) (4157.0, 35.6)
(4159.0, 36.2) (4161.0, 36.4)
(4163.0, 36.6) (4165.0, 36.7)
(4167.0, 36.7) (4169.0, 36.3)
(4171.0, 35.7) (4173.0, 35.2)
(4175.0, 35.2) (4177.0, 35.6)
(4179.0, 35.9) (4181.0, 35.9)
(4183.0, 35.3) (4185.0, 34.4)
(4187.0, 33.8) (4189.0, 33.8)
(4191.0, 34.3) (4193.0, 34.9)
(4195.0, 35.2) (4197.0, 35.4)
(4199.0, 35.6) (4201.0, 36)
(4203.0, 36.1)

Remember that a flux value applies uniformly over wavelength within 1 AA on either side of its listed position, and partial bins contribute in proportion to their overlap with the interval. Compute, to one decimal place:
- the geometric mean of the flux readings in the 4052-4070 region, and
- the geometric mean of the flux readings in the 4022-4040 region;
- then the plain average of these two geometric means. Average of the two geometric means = 35.0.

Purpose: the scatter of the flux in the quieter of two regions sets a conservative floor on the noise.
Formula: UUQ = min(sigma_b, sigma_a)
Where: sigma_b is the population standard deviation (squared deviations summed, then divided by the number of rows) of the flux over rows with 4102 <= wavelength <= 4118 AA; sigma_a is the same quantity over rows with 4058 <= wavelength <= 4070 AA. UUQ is 0.61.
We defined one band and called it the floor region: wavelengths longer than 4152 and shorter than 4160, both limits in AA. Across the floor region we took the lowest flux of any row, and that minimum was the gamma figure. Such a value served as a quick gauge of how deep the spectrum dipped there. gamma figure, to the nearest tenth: 34.4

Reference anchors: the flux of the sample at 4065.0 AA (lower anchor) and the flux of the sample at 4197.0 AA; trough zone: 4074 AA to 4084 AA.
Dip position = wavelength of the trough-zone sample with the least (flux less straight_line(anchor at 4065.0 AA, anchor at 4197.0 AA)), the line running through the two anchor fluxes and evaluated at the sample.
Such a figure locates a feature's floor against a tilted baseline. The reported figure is 4081.0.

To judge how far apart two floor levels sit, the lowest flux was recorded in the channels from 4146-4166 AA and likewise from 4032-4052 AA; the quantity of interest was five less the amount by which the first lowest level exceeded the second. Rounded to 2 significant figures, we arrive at 4.5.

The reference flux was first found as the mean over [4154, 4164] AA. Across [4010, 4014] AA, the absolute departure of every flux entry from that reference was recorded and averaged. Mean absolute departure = 2.1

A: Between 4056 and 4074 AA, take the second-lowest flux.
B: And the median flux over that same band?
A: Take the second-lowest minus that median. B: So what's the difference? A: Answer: -0.9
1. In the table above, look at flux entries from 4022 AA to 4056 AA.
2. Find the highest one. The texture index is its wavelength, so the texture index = 4051.0 AA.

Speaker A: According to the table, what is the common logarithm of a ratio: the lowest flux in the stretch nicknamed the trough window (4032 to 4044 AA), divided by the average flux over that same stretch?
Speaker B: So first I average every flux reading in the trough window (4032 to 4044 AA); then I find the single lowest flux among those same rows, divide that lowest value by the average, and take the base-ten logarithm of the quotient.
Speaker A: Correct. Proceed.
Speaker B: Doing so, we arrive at -0.0108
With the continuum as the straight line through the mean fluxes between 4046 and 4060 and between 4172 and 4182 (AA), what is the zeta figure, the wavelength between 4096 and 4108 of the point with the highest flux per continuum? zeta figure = 4107.0 AA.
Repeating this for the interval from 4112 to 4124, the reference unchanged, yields 4123.0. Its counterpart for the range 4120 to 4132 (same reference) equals 4123.0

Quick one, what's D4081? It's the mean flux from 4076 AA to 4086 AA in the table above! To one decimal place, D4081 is 34.7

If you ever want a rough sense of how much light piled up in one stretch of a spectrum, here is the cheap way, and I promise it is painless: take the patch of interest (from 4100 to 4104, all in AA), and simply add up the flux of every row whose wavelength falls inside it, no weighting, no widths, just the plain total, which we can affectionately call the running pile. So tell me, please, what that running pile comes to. 56.4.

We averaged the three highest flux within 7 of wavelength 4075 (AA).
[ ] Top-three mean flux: 36.4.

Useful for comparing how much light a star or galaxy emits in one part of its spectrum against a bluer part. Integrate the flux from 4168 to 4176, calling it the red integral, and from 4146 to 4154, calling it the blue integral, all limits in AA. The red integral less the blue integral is 10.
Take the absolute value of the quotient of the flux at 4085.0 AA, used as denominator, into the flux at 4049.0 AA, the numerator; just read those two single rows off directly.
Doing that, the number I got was 1.04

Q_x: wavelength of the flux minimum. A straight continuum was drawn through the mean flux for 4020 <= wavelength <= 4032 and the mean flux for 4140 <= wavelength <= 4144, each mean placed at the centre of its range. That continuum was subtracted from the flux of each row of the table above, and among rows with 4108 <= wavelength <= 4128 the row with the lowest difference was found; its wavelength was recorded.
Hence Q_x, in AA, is 4109.0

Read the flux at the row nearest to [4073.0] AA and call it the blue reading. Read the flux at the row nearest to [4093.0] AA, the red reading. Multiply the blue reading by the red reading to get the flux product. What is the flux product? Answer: 1296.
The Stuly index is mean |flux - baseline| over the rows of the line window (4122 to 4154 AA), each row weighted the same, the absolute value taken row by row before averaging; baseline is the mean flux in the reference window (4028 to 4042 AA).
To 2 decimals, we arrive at 0.49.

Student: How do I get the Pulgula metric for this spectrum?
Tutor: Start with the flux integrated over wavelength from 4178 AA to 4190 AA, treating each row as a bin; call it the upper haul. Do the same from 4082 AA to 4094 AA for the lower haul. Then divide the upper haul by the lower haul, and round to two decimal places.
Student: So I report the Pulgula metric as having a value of 0.98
